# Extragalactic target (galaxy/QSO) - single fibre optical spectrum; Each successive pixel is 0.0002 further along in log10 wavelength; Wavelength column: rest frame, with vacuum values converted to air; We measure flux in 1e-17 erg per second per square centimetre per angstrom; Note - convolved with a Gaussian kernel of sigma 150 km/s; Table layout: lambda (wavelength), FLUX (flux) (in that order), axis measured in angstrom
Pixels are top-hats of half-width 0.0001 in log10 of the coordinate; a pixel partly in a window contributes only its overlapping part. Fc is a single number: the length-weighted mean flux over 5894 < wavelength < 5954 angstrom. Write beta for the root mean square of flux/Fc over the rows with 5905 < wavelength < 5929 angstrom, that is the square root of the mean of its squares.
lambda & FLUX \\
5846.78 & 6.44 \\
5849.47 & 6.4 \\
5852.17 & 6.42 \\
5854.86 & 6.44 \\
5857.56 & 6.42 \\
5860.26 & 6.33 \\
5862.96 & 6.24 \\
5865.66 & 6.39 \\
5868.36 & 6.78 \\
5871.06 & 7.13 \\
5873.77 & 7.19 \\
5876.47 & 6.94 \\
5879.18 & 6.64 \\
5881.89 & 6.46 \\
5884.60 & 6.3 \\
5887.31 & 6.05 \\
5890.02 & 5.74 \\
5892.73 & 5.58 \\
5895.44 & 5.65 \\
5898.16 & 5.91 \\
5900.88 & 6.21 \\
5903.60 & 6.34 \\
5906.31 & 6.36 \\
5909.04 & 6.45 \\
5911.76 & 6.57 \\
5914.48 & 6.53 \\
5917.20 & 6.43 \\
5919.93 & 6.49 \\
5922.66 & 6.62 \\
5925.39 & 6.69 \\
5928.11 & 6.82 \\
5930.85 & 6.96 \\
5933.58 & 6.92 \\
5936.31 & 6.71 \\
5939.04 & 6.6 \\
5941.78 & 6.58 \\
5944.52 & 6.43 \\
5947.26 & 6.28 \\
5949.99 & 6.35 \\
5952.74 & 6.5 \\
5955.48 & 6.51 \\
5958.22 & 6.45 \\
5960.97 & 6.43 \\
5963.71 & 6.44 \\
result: 1.01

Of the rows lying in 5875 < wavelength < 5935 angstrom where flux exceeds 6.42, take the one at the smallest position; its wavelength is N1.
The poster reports 5876.47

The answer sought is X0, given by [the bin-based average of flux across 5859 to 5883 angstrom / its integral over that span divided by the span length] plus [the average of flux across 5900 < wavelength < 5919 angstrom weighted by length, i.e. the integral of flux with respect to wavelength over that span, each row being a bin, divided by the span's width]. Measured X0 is 13.10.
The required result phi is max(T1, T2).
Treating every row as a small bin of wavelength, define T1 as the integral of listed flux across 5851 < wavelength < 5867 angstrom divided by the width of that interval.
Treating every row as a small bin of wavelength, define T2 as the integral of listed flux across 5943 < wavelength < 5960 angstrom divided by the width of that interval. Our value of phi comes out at 6.42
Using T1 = 6.37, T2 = 6.4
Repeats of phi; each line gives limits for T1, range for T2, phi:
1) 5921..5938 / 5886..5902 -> 6.78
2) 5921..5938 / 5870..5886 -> 6.78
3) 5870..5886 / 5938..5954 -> 6.77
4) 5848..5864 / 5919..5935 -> 6.76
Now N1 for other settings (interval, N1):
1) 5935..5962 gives 5936.31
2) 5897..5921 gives 5909.04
